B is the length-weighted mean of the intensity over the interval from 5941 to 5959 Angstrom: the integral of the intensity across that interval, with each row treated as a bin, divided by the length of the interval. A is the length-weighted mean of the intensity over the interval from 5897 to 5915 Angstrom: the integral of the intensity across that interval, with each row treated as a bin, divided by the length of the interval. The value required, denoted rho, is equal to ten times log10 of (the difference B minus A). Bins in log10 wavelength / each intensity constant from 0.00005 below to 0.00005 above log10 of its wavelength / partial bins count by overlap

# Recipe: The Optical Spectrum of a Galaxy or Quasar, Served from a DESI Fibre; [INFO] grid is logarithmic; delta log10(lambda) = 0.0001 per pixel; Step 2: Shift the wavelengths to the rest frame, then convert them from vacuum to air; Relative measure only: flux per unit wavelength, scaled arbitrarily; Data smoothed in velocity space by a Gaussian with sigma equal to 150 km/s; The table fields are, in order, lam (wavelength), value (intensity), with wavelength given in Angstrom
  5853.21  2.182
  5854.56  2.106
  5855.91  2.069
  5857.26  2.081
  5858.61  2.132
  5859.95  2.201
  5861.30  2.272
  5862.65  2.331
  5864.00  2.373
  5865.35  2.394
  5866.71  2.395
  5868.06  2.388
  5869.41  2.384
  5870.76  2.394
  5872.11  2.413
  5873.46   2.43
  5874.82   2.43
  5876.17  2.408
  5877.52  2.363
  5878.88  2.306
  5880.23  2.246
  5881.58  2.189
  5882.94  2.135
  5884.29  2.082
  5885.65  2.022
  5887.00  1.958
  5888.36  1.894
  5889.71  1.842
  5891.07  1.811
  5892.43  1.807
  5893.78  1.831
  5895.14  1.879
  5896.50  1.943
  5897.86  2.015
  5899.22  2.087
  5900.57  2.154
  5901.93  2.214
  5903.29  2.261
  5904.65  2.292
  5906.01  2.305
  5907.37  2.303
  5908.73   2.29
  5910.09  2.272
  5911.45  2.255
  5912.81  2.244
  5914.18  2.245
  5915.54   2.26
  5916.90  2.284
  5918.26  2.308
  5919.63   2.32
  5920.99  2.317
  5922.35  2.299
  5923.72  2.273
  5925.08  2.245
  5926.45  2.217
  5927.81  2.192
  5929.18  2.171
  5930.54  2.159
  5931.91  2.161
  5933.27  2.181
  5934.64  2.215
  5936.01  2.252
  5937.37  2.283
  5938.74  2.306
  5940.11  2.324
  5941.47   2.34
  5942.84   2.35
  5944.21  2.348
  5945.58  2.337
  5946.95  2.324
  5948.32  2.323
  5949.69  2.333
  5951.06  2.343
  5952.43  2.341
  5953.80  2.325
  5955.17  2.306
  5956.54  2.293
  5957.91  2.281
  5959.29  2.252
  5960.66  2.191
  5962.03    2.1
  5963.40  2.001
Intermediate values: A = 2.22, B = 2.32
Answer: -10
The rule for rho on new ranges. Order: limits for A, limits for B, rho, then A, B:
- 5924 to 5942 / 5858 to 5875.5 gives -9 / 2.24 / 2.35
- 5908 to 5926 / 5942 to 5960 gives -14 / 2.28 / 2.32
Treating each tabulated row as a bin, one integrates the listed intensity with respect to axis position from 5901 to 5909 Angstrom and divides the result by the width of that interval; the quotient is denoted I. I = 2.27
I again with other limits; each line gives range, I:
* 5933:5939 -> 2.25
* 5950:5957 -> 2.32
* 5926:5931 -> 2.19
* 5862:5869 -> 2.37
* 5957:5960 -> 2.26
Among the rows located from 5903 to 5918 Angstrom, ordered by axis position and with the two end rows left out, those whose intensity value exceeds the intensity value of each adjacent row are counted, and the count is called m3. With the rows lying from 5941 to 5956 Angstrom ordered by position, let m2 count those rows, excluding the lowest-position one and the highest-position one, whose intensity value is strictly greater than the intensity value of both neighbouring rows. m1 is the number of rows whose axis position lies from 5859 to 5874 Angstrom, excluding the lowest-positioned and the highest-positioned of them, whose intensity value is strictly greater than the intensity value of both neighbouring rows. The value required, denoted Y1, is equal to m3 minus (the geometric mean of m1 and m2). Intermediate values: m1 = 1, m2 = 2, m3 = 1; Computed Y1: -0.4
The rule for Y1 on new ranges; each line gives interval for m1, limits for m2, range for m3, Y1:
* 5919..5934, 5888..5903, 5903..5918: 1.0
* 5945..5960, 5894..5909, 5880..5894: -1.0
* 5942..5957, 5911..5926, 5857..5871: 0.0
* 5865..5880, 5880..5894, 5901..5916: 1.0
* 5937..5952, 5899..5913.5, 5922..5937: -1.0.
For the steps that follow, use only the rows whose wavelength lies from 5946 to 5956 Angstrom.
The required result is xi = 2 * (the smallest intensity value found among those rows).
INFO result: 4.61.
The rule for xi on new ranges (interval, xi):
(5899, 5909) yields 4.17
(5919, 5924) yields 4.55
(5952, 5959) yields 4.56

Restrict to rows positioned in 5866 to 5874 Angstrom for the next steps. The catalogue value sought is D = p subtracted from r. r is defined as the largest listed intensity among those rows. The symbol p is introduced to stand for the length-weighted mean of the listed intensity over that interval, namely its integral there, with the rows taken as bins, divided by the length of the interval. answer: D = 0.03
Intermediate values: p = 2.40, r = 2.43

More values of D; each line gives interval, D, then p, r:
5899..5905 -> 0.08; 2.21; 2.292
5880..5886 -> 0.11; 2.13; 2.246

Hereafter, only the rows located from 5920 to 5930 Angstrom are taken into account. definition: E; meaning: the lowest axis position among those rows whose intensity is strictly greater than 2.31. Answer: 5920.99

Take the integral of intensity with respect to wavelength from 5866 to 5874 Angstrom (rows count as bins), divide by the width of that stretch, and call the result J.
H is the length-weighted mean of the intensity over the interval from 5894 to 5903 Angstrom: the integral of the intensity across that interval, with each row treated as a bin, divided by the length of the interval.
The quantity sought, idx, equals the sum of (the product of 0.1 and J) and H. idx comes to 2.29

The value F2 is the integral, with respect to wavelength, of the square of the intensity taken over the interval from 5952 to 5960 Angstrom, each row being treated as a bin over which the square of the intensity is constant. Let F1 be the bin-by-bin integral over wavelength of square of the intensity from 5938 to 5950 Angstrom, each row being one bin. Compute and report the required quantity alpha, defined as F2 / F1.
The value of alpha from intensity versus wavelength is 0.6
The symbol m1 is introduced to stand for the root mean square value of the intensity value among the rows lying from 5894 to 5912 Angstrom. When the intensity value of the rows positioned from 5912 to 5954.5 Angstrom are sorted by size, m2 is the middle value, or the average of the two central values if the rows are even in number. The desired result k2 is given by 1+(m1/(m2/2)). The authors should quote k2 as 2.90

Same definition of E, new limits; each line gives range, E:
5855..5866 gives 5862.65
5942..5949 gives 5942.84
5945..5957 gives 5945.58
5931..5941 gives 5940.11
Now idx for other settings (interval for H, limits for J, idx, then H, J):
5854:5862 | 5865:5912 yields 2.36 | 2.15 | 2.18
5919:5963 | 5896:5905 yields 2.48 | 2.27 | 2.14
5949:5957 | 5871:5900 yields 2.54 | 2.33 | 2.10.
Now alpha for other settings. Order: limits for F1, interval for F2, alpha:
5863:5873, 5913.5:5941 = 2.4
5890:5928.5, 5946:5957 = 0.3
